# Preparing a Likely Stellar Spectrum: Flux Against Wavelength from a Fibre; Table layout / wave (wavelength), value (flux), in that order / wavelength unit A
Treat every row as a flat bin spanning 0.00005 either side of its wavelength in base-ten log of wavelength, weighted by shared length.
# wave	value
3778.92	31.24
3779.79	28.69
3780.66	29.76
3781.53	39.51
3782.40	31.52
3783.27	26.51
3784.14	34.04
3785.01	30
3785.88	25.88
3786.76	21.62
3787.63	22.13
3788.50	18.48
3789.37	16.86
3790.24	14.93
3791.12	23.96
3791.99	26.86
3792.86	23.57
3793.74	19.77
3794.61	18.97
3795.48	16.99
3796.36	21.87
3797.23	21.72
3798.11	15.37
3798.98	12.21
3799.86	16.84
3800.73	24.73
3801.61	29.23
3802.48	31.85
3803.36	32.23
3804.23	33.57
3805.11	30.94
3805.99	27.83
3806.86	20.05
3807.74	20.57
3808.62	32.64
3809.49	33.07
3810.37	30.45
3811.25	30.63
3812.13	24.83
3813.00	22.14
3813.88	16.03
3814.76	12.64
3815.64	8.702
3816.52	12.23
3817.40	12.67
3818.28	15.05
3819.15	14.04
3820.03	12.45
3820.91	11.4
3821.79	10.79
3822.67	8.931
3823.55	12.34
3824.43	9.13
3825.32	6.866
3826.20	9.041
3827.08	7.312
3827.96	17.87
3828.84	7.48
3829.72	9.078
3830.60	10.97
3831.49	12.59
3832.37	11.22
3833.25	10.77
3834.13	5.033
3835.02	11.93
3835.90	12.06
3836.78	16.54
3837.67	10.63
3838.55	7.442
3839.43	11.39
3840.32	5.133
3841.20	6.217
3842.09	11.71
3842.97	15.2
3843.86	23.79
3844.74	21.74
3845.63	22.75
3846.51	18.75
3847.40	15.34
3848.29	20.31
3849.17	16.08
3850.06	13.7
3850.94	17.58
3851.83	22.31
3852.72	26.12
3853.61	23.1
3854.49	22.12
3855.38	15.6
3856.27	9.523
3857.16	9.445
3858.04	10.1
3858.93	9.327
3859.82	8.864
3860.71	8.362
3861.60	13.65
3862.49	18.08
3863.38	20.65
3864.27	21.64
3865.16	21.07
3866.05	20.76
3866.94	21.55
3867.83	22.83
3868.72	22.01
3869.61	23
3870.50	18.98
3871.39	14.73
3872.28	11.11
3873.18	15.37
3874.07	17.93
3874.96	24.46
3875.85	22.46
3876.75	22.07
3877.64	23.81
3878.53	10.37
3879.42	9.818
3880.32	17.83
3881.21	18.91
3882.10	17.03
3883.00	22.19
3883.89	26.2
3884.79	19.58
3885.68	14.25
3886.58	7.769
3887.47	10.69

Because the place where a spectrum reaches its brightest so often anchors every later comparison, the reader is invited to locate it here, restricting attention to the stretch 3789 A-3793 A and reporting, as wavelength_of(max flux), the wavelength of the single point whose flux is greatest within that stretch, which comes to 3791.99 A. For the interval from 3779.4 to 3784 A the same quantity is 3781.53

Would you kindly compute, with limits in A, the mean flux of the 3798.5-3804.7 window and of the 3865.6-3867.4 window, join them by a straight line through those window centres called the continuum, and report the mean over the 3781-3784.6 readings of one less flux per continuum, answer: -0.21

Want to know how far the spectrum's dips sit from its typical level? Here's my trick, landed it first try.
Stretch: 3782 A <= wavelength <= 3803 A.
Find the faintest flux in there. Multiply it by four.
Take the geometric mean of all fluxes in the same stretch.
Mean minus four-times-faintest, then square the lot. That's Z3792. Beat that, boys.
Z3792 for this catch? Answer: 721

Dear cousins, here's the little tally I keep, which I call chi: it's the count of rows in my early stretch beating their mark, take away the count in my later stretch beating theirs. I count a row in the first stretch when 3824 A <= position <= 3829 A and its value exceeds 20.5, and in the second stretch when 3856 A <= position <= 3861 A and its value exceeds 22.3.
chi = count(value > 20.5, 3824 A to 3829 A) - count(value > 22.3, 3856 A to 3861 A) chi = 0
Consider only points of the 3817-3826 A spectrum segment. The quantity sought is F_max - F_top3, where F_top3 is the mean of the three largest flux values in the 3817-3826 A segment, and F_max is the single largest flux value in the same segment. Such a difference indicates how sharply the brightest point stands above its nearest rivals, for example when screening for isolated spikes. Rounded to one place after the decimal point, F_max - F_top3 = 1.1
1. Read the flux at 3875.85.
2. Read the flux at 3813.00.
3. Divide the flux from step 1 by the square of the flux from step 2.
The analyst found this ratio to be 0.05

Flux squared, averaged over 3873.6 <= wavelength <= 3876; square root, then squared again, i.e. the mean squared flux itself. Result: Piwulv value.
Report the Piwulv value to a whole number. 475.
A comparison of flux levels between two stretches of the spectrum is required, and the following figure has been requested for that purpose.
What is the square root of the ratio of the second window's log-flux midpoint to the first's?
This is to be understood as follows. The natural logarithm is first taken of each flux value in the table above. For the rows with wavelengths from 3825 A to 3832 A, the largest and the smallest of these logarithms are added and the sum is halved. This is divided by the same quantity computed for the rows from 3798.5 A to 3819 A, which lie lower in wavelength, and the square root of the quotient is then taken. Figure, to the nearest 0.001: 0.920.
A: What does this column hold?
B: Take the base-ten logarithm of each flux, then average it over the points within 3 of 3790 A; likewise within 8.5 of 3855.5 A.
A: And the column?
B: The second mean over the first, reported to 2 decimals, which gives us 0.89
